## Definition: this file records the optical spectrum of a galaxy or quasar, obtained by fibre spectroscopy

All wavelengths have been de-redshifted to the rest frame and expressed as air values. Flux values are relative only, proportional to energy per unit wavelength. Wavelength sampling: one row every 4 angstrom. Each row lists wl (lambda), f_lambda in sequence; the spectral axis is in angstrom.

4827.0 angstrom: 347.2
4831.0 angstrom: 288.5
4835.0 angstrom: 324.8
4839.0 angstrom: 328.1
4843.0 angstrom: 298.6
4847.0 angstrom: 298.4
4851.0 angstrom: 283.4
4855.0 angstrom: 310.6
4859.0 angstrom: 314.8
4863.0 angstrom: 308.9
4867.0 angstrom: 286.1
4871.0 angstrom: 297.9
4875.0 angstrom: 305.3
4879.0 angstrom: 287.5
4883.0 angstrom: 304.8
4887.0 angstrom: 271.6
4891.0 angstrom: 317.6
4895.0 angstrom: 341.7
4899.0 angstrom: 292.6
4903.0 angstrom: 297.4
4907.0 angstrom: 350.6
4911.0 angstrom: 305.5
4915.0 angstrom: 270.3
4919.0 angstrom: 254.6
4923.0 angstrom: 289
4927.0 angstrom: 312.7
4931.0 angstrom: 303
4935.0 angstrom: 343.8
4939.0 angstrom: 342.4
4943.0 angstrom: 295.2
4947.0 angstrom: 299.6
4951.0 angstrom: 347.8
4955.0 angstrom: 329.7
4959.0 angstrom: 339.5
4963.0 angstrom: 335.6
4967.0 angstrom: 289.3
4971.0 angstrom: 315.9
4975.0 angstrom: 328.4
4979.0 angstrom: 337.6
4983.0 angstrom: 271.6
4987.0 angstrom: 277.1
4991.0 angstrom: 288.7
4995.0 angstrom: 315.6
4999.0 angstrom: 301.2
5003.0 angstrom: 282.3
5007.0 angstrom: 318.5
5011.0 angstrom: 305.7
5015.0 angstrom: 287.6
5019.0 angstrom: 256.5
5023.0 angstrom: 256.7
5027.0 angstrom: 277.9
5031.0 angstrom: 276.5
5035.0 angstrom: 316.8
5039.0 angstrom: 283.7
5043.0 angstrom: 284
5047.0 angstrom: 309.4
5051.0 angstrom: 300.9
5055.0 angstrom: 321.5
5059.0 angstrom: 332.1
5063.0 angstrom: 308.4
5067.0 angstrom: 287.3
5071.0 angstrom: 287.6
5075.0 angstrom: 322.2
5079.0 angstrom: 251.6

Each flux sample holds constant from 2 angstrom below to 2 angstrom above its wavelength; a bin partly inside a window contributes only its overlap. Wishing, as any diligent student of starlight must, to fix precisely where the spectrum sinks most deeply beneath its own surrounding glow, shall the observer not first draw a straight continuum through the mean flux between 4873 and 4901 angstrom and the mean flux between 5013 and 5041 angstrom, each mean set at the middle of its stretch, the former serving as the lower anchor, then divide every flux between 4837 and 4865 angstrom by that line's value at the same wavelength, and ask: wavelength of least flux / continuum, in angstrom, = 4851.0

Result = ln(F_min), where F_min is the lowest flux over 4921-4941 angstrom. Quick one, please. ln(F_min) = 5.67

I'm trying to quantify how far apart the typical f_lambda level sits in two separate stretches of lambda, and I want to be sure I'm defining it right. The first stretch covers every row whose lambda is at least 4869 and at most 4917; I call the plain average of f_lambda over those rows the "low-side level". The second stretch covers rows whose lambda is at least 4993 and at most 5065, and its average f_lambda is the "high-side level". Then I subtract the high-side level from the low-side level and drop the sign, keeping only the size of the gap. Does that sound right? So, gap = 7.2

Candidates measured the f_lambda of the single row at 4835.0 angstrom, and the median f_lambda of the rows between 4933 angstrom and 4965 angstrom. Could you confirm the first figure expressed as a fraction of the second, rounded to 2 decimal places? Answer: 0.96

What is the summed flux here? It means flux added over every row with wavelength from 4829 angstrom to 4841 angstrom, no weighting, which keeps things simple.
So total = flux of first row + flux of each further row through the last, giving 941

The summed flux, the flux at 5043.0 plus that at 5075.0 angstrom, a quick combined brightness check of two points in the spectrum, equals 606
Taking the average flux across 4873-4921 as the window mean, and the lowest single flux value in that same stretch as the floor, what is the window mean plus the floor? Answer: 555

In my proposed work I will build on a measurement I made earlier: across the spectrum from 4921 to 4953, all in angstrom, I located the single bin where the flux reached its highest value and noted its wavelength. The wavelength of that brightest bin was 4951.0 angstrom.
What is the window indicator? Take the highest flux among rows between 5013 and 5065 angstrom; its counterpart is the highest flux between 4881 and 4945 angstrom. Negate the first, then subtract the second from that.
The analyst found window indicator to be -683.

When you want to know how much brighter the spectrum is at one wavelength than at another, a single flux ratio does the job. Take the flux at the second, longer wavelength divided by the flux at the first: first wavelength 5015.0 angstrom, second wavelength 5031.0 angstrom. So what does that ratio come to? 0.96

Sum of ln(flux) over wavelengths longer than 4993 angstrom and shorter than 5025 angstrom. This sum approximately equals 45.3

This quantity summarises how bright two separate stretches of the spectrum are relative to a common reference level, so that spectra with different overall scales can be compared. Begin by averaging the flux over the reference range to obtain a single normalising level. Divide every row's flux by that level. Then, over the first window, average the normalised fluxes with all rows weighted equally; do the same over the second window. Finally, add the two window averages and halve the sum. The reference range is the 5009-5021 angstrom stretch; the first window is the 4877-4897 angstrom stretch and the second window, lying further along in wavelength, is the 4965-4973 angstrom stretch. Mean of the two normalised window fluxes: 1.07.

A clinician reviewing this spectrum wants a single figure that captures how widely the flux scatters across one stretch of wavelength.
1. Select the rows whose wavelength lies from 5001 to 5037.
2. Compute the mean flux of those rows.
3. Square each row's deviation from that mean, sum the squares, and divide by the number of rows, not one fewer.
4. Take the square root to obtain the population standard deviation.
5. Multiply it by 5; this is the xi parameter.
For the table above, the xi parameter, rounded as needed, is 109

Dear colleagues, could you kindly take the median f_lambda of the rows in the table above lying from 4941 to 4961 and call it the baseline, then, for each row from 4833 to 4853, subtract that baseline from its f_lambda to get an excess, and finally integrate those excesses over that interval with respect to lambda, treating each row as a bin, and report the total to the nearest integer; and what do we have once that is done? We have -461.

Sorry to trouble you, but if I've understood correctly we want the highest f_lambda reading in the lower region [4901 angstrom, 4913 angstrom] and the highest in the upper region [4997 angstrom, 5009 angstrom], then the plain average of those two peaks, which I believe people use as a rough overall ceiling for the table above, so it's 335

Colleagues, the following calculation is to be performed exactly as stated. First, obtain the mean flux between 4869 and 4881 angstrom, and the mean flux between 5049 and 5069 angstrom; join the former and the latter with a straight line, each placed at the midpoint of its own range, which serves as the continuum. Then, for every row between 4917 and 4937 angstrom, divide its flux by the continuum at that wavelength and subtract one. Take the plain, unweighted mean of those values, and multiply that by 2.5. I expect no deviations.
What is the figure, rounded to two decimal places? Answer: 0.00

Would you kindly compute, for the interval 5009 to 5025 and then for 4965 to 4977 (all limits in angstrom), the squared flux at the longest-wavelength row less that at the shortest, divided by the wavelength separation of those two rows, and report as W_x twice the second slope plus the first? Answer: 3742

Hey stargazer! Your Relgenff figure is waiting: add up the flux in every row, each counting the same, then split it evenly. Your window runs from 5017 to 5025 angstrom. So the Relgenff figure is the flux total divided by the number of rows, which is 257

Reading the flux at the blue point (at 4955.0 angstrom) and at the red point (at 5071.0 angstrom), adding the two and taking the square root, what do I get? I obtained 24.8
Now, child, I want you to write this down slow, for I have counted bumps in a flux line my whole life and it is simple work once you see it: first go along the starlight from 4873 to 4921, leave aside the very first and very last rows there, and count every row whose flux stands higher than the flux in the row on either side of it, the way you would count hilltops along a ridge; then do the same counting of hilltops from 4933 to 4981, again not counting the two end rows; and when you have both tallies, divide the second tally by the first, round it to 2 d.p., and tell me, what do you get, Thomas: 0.67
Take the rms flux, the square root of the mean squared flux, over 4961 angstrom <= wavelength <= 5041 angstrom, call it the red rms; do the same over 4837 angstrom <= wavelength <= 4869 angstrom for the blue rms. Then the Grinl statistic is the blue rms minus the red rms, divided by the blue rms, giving 0.022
